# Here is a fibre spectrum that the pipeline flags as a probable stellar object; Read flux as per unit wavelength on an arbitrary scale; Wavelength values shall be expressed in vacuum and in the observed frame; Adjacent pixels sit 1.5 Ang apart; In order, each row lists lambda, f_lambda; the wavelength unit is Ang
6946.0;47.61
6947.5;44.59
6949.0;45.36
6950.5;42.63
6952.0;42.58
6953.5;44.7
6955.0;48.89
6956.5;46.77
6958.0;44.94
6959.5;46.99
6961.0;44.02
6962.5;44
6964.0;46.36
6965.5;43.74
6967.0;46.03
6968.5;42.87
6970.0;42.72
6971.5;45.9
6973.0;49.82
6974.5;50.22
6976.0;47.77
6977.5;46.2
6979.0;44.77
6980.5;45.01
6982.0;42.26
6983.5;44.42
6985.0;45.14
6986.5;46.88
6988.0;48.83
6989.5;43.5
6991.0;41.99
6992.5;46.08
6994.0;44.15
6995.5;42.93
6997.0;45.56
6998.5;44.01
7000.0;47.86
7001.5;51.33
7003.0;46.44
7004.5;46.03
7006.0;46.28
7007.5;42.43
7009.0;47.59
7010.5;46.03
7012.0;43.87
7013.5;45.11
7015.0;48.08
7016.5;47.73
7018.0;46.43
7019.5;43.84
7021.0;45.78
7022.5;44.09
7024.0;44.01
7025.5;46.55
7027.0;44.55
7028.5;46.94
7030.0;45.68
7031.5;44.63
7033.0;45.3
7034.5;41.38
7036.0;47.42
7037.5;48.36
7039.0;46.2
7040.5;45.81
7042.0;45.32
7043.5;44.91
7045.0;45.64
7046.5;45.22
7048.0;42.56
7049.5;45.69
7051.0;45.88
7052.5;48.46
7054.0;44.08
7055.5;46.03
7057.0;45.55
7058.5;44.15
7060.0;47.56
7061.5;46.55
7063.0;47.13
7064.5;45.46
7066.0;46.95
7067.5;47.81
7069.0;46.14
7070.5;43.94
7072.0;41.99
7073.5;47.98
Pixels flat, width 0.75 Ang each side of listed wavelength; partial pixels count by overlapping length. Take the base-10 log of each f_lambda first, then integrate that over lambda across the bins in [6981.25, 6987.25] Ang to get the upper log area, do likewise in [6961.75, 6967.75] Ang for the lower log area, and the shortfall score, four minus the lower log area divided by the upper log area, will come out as 3.00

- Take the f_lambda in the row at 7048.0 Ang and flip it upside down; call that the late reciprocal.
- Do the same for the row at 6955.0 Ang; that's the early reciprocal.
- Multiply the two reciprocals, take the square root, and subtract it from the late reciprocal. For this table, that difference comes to 0.0016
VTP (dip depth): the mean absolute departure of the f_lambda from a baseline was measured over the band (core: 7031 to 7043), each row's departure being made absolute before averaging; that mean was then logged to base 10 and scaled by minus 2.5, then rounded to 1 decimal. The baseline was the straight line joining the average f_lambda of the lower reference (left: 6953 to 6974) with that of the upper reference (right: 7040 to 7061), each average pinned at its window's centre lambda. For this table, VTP -0.4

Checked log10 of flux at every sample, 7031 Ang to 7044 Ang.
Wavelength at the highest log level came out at 7037.5 Ang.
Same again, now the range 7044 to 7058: 7052.5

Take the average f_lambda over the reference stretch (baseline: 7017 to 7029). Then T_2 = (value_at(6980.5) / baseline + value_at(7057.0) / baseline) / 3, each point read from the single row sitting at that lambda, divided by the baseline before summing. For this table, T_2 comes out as 0.667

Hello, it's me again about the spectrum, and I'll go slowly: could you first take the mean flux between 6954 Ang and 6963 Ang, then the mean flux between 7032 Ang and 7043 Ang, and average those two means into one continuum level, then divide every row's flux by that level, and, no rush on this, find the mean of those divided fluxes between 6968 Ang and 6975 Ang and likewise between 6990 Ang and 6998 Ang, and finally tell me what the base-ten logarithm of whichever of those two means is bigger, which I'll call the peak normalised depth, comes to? 0.005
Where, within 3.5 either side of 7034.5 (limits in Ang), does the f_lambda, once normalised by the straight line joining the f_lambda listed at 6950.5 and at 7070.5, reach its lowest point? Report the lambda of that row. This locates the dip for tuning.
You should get 7034.5 Ang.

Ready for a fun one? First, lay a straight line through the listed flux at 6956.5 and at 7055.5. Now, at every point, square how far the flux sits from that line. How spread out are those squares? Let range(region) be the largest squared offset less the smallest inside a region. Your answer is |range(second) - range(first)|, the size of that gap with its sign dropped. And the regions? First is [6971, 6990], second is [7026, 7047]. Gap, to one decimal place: 4.6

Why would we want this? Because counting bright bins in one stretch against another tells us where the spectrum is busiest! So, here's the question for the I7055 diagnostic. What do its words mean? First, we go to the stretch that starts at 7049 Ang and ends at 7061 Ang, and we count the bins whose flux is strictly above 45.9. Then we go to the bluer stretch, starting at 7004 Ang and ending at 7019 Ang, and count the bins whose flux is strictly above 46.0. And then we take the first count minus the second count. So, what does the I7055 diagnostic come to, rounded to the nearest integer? -4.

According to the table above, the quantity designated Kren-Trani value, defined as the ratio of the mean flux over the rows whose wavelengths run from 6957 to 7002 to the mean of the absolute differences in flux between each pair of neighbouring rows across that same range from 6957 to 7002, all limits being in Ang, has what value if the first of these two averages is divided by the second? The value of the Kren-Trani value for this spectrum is 20.7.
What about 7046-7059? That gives 21.6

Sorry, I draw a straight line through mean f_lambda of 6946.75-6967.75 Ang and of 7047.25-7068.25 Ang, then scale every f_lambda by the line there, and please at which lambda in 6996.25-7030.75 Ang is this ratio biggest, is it 7001.5 Ang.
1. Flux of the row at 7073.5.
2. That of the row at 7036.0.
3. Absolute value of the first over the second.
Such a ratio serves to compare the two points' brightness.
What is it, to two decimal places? 1.01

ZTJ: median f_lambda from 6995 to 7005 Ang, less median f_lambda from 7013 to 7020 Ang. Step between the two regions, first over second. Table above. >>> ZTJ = -0.40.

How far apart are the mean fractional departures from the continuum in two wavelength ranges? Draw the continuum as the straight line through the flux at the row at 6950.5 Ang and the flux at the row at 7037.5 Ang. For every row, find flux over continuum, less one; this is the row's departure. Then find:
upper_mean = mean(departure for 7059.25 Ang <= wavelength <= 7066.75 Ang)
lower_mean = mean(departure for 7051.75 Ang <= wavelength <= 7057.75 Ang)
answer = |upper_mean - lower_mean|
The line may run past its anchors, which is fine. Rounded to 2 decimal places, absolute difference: 0.00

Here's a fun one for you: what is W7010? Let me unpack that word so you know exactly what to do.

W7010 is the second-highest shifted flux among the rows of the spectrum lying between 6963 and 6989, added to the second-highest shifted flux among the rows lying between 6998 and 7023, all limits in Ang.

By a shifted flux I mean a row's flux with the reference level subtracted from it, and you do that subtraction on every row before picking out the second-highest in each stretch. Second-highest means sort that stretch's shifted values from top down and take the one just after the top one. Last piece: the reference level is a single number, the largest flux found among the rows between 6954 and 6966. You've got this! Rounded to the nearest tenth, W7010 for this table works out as 0.1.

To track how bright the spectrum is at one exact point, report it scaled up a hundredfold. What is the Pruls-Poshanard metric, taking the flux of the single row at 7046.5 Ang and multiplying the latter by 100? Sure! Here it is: 4522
